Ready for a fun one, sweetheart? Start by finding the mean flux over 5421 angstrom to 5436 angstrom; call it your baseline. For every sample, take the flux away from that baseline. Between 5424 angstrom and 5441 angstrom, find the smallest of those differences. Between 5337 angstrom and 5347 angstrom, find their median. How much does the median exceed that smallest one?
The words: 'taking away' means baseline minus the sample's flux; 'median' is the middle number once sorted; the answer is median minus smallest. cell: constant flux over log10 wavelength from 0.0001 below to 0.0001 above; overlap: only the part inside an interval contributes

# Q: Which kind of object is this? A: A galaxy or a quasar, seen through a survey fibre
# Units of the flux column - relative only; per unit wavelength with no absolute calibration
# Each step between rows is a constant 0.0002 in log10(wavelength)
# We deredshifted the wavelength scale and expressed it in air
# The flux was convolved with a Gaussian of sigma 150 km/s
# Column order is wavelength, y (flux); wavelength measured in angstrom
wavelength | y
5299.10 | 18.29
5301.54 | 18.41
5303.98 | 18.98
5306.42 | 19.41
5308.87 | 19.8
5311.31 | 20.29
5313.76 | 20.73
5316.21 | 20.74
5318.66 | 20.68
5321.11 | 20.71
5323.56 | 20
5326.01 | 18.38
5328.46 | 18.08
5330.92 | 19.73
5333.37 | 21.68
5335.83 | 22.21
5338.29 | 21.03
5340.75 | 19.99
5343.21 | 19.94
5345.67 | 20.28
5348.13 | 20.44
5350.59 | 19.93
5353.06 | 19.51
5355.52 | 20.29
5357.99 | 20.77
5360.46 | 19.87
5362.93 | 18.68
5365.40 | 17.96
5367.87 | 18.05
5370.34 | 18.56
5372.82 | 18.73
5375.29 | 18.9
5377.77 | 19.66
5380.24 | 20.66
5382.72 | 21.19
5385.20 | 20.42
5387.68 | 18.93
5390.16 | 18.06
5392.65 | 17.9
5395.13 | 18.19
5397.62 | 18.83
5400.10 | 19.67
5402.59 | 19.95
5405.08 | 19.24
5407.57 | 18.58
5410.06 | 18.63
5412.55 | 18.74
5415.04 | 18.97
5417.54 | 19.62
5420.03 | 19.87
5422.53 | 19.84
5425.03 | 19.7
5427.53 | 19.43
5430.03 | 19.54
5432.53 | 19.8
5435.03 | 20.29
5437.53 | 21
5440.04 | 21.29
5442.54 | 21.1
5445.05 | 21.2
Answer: 1.2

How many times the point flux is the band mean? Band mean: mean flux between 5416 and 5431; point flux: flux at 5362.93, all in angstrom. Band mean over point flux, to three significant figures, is 1.05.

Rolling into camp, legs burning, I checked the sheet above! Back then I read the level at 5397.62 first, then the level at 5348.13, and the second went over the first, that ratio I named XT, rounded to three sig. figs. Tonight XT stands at 1.09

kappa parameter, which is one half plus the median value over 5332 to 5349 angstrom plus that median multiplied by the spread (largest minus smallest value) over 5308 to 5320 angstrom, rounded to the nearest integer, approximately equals 40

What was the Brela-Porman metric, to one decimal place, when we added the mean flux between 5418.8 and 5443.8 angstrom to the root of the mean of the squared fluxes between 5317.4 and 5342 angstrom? 40.5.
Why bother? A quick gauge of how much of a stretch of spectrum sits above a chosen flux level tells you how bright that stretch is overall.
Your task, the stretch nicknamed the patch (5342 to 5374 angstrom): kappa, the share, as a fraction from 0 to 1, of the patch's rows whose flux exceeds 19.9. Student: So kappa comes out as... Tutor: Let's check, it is 0.46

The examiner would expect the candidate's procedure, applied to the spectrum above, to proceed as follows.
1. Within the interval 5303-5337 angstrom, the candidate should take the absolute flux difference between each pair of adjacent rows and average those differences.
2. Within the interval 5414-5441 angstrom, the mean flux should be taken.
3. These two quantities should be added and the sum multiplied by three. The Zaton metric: 61.8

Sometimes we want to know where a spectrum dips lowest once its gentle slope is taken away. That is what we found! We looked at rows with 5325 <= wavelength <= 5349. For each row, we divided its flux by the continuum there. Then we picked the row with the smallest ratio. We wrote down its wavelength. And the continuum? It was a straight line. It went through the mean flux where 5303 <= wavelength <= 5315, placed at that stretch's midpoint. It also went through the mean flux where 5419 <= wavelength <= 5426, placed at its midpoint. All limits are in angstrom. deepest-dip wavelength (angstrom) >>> 5328.46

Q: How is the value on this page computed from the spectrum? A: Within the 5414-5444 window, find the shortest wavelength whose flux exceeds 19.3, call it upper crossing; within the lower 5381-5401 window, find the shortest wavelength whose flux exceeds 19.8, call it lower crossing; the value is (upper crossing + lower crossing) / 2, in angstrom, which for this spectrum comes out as 5400.1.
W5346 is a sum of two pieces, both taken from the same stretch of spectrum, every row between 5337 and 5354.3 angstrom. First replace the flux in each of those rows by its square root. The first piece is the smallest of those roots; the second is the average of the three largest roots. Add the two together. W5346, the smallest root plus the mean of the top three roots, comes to 8.95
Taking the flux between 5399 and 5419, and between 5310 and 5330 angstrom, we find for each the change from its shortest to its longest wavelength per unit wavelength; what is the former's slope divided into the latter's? 45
